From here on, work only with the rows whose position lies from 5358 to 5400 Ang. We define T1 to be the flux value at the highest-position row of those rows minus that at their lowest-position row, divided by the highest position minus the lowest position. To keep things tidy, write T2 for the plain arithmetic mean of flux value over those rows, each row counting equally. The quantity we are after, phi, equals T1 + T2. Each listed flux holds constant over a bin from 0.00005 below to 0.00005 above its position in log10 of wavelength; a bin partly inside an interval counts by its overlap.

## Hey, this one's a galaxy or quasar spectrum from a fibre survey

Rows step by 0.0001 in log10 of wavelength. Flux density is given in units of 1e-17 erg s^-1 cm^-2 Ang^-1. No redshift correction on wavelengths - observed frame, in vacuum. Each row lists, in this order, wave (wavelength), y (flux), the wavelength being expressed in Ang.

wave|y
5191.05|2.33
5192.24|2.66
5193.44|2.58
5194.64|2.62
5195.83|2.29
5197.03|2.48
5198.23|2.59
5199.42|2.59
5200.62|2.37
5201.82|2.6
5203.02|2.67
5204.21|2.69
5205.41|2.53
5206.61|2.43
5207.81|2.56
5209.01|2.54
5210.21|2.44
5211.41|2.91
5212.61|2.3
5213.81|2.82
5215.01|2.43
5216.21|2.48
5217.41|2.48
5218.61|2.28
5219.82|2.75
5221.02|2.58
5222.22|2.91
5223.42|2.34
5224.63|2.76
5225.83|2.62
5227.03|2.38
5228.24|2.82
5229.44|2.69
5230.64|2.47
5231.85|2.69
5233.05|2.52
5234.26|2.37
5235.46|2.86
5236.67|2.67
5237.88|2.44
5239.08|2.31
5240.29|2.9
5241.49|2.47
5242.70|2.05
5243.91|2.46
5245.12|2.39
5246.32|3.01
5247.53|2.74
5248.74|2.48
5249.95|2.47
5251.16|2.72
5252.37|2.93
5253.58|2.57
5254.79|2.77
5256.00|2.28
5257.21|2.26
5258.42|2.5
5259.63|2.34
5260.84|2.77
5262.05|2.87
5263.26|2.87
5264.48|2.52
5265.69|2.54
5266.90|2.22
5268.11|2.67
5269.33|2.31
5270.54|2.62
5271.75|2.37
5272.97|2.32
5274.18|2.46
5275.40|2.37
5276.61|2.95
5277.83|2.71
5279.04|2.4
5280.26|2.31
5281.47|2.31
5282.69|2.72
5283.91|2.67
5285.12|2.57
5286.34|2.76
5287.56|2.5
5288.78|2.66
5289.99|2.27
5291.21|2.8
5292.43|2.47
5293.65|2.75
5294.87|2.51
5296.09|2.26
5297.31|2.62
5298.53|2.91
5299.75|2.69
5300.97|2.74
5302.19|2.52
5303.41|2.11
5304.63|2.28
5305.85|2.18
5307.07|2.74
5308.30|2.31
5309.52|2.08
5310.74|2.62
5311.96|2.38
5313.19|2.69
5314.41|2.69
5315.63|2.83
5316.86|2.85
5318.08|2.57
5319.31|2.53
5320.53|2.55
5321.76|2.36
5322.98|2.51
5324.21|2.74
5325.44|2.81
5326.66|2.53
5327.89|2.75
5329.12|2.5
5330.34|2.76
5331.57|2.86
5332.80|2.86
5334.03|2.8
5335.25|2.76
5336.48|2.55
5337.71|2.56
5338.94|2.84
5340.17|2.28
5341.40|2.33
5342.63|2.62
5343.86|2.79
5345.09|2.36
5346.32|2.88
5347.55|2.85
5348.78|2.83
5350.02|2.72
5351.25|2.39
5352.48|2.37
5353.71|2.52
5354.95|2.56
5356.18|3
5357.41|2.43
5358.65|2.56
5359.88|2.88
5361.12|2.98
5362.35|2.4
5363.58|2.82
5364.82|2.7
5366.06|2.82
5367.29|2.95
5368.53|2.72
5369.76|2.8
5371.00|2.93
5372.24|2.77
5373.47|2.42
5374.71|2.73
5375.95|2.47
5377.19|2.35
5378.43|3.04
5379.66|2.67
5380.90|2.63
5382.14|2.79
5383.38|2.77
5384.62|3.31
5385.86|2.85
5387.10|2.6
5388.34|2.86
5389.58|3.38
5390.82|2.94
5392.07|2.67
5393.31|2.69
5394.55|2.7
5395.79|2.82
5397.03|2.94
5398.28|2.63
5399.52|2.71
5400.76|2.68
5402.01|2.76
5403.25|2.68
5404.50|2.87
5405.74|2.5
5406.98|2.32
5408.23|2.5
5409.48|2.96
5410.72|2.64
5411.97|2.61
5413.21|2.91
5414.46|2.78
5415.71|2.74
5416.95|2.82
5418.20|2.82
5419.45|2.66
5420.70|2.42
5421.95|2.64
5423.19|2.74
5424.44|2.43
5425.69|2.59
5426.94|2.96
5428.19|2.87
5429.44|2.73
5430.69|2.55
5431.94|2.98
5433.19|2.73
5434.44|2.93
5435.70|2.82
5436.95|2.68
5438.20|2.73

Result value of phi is 2.78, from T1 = 0.004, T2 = 2.77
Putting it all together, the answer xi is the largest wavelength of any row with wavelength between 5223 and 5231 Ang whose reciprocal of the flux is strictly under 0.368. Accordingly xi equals 5228.24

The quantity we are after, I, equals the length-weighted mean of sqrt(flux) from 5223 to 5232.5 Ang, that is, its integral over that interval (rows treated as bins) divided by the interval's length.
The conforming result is 1.61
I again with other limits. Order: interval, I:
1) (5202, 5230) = 1.61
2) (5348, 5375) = 1.64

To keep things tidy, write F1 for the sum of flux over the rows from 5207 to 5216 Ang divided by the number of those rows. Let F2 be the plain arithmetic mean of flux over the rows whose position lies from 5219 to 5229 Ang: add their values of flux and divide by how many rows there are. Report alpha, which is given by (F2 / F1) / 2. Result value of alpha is 0.514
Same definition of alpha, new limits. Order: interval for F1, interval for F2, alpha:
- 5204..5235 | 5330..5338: 0.532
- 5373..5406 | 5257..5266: 0.468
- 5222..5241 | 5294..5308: 0.480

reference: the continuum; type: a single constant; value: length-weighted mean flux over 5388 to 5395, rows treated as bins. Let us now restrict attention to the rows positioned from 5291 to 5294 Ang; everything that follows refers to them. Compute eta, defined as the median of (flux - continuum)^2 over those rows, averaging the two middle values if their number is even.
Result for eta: 0.016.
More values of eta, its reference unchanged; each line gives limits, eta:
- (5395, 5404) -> 0.028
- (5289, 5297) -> 0.150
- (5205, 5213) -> 0.120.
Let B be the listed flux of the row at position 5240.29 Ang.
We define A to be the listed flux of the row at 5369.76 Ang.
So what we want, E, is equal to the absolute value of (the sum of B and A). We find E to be 5.7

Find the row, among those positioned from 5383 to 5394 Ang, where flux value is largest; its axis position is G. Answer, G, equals 5389.58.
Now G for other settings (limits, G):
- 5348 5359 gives 5356.18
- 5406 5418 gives 5409.48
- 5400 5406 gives 5404.50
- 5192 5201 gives 5192.24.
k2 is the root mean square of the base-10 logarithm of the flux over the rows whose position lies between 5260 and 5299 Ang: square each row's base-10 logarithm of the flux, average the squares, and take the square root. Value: 0.409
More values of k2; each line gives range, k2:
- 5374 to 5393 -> 0.448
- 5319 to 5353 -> 0.420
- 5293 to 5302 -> 0.422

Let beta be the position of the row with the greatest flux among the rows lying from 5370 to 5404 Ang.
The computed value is 5389.58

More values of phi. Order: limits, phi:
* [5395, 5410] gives 2.71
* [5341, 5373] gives 2.71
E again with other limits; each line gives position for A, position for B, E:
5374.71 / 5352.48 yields 5.1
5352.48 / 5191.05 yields 4.7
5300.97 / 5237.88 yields 5.2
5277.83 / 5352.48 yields 5.1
